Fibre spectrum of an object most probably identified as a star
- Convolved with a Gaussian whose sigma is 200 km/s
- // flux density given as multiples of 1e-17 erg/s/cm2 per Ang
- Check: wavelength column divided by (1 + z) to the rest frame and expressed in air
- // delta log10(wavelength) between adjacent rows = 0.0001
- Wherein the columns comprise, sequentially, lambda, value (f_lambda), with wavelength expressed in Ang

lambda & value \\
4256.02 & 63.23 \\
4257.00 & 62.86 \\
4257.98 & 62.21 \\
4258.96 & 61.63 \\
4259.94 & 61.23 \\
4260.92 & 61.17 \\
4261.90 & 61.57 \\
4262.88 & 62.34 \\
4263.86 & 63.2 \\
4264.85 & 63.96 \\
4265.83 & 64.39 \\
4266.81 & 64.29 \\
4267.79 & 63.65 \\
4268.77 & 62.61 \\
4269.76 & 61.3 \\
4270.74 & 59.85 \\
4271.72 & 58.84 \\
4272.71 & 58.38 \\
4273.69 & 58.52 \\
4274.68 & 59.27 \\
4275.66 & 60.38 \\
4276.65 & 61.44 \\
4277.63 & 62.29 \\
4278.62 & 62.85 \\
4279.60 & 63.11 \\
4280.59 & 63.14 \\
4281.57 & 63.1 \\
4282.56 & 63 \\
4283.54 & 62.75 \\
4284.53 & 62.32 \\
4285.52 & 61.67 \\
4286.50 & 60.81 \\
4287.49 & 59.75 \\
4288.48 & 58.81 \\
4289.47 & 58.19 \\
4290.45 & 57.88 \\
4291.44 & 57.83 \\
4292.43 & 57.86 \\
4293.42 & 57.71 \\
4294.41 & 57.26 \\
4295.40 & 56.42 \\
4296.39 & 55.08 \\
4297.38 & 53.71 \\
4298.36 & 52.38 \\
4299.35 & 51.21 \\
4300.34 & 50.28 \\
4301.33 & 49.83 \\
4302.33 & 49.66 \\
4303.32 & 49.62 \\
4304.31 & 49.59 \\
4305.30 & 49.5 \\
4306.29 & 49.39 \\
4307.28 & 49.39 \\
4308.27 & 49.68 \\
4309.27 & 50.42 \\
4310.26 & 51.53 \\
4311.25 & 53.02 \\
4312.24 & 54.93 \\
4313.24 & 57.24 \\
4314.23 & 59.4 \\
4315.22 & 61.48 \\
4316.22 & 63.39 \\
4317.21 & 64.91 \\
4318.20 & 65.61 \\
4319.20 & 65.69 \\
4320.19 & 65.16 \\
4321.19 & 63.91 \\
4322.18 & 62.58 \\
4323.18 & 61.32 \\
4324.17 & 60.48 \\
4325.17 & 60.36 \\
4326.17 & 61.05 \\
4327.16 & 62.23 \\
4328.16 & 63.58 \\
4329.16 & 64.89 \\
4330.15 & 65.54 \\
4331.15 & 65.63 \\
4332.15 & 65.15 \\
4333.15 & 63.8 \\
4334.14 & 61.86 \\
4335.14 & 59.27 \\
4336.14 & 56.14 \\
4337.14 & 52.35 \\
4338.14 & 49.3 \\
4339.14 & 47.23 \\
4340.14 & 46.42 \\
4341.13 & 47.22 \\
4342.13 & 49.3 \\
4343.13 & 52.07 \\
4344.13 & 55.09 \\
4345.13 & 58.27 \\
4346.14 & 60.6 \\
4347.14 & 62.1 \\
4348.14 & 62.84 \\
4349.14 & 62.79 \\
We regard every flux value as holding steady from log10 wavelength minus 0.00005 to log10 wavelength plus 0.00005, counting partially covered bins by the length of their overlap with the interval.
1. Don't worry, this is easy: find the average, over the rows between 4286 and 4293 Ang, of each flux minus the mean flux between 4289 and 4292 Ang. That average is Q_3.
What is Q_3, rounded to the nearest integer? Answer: 1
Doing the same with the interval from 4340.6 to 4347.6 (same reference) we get -3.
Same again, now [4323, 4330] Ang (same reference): 4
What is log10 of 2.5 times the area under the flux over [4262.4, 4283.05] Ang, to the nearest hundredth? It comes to 3.50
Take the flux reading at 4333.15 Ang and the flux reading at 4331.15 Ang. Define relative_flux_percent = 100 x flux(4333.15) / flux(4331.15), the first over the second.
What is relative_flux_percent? 97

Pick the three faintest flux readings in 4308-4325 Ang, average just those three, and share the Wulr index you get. 50.5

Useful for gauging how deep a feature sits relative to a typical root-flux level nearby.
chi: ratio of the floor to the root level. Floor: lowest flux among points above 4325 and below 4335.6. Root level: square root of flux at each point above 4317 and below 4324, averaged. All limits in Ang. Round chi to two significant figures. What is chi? 7.4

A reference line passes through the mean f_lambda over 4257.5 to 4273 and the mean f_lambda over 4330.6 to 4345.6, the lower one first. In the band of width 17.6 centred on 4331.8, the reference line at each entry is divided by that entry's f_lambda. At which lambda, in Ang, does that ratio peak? 4340.14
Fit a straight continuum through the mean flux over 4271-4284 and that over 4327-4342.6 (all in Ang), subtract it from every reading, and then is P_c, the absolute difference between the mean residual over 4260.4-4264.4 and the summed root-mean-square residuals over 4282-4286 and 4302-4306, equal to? 11.8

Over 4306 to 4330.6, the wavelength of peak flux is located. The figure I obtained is 4319.20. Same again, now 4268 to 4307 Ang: 4280.59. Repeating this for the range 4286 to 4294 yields 4286.50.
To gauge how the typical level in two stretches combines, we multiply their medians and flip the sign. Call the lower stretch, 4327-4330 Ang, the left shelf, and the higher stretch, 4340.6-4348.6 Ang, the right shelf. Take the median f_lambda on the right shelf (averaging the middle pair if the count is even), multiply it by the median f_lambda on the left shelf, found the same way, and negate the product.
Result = -3604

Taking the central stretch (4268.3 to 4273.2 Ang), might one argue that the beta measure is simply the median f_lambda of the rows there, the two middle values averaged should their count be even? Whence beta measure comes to 60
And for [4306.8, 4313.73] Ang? 52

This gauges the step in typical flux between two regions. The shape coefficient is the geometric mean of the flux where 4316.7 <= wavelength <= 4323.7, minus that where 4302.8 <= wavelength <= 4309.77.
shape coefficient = 14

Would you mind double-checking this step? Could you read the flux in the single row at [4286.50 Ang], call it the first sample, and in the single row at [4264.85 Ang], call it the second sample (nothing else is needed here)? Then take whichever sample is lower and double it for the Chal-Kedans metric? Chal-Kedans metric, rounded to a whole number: 122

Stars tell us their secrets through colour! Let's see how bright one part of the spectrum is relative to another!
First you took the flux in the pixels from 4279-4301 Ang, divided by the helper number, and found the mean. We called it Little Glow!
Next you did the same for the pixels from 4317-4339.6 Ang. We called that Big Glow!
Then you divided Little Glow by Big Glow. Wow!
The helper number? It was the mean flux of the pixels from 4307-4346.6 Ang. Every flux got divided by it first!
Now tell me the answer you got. 0.95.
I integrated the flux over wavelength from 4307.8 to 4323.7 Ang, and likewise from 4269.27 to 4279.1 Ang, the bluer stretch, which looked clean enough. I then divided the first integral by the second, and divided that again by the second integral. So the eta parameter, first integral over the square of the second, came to 0.0027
